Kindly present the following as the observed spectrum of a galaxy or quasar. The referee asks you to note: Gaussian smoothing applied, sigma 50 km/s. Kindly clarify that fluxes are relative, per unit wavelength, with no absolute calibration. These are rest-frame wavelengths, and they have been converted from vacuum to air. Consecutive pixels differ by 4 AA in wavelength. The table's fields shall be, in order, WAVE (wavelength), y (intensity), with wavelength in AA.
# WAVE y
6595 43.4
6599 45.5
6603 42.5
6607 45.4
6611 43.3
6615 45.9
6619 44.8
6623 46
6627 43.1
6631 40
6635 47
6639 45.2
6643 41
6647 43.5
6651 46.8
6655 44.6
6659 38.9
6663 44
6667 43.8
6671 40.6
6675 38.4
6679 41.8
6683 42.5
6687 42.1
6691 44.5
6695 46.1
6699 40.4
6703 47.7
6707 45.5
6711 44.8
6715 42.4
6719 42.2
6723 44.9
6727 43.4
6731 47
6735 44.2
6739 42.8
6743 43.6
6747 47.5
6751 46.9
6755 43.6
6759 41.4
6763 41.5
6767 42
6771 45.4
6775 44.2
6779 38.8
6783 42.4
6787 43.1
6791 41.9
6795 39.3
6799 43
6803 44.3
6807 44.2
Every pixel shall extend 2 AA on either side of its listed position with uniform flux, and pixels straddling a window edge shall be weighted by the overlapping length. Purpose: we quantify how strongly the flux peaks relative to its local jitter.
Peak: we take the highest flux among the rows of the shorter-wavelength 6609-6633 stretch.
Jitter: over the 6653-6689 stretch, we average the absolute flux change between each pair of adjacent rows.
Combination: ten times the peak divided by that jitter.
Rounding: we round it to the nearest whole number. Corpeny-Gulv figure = 176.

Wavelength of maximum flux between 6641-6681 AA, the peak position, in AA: 6651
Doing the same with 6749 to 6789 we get 6751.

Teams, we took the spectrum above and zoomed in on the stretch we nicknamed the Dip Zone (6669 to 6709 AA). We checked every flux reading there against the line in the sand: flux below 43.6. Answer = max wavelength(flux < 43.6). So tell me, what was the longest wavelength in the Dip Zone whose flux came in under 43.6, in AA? 6699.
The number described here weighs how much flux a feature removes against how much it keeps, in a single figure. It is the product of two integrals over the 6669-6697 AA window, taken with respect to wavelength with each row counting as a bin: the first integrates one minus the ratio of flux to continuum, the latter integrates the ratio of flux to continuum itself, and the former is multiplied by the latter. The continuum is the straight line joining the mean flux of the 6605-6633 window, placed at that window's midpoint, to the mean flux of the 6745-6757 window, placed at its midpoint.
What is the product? 45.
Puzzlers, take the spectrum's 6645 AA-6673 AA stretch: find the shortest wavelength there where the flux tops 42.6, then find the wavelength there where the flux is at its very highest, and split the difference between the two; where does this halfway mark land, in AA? 6649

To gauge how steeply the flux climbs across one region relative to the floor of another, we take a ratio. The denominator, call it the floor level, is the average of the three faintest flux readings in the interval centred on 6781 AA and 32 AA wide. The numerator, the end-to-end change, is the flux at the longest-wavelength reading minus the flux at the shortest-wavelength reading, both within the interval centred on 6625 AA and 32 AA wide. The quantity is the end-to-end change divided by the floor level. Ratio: 0.05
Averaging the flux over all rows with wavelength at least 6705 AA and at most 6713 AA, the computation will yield 45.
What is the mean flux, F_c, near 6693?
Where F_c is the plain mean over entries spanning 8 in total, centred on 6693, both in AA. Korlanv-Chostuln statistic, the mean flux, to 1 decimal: 45.3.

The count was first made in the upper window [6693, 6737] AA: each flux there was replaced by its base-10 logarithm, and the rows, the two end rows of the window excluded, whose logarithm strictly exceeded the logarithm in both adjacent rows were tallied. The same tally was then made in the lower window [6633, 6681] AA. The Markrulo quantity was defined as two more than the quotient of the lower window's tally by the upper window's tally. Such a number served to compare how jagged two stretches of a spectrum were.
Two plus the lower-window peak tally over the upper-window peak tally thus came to 2.7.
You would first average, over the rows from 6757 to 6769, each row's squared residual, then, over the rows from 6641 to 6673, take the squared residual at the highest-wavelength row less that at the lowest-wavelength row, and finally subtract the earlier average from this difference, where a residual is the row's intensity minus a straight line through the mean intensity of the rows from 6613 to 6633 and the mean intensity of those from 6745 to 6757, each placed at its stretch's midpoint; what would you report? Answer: -15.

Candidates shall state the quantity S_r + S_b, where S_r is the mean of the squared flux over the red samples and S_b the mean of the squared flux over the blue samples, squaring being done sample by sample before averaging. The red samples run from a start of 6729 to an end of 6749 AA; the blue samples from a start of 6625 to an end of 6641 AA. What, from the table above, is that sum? 3958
